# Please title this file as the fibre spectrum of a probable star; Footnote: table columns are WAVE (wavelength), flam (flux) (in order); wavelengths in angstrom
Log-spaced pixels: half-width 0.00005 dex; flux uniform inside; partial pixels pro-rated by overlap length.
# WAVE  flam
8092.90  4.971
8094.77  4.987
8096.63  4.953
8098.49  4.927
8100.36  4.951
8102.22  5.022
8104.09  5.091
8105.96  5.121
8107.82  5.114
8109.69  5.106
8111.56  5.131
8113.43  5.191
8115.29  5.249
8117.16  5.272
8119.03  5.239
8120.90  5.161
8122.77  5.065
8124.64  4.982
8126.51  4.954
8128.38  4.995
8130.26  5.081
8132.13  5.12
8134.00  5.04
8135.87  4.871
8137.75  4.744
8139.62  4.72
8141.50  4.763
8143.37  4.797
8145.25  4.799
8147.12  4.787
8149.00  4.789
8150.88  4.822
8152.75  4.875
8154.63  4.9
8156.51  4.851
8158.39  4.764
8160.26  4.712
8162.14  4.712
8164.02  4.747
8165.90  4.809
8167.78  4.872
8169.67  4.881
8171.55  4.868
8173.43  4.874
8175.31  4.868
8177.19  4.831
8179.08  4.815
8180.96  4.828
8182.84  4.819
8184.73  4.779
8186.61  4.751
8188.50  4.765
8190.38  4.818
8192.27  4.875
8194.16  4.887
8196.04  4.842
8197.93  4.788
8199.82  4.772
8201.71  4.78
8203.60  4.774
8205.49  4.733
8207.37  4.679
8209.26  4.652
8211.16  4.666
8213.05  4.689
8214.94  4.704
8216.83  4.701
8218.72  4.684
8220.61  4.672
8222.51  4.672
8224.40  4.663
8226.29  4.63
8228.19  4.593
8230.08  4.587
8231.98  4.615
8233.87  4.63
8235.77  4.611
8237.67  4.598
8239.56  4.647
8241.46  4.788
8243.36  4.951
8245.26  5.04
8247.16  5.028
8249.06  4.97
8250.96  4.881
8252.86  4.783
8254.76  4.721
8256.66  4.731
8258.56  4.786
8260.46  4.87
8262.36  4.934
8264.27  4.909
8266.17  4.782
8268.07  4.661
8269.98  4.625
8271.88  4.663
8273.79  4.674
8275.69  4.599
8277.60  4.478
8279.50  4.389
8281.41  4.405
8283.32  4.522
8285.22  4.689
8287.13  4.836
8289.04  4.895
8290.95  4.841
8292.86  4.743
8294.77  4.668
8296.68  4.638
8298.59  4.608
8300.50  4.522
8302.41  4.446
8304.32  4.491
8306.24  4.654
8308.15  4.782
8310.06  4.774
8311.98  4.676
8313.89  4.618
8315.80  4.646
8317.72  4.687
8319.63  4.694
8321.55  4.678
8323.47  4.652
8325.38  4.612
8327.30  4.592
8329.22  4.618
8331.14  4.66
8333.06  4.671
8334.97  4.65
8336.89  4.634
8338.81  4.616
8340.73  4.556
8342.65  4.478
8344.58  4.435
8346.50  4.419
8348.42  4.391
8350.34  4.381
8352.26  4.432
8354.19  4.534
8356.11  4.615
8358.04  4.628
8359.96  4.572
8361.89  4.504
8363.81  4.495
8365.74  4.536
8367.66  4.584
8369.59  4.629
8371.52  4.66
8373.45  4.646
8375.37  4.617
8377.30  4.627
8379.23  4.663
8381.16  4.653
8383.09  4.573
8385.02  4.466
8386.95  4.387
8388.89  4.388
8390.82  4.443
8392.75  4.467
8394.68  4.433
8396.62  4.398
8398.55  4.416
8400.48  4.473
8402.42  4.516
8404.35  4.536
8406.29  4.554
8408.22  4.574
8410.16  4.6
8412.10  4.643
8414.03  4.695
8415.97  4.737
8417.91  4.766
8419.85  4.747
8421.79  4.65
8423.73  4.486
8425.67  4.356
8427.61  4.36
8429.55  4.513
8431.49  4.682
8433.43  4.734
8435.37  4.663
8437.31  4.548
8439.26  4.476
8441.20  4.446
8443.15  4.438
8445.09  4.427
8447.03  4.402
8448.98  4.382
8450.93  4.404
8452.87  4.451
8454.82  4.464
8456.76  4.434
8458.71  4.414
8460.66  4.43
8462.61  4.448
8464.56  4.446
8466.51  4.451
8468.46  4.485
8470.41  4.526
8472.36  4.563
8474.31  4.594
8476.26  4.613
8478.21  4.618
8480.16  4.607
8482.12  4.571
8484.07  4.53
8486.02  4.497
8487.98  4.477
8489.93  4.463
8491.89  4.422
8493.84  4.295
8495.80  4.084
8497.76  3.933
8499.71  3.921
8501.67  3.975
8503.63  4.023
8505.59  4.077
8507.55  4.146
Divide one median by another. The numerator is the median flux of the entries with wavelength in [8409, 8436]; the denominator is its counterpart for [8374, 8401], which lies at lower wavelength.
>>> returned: 1.04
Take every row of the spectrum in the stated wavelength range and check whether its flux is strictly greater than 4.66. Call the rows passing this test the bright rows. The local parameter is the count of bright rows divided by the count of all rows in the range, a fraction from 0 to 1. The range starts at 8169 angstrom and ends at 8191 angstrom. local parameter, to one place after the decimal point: 1.0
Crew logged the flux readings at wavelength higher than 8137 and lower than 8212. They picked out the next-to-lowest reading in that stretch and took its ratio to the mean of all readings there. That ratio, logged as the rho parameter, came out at 0.973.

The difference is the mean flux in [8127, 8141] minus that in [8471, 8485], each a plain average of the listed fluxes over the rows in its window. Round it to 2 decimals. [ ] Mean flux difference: 0.35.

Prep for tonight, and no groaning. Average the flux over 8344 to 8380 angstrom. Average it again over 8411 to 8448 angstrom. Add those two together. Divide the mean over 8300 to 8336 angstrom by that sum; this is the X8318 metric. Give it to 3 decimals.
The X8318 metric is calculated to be 0.509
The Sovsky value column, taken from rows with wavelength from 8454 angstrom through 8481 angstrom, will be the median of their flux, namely 4.47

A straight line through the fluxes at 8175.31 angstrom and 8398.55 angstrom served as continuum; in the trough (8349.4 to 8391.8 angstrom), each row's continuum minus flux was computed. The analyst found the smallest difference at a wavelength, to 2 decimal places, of 8379.23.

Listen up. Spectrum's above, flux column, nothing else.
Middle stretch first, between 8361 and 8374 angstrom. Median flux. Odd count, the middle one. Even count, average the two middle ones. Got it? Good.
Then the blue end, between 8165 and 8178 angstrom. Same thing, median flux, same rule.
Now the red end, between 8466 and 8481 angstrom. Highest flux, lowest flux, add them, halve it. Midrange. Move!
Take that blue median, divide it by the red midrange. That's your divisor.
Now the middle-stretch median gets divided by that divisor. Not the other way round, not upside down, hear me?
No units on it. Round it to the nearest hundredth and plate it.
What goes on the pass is 4.27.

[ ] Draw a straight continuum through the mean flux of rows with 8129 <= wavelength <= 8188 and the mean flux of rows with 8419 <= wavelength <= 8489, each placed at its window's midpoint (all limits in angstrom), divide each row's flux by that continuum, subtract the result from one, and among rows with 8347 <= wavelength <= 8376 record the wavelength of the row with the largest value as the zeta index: 8350.34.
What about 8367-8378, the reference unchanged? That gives 8367.66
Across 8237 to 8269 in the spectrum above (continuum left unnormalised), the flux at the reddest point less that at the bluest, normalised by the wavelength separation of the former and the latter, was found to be 0.002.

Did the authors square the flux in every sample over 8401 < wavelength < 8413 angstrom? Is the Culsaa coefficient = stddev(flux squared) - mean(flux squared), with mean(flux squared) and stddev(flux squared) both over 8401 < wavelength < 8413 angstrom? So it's -20.5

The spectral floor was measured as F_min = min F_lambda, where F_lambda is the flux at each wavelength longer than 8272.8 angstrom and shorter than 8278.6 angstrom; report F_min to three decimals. 4.478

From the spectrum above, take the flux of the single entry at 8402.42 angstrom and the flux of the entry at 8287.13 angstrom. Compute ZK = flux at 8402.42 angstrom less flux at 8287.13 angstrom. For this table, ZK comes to -0.32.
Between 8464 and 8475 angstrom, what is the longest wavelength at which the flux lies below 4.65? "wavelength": 8474.31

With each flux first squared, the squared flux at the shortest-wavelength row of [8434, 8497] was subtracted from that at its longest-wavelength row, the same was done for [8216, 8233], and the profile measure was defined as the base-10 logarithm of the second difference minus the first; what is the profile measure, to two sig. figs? 0.63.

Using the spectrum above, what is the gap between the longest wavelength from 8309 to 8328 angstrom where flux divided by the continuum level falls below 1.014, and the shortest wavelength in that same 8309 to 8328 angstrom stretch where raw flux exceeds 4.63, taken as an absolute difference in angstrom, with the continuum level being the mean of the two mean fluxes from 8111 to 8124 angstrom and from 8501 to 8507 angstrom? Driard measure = 17.2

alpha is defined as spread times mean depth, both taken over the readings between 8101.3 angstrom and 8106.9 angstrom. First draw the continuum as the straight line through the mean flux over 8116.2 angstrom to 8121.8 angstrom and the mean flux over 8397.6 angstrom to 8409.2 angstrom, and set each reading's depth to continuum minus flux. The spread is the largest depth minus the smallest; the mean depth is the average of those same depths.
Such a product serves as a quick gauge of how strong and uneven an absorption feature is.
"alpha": 0.02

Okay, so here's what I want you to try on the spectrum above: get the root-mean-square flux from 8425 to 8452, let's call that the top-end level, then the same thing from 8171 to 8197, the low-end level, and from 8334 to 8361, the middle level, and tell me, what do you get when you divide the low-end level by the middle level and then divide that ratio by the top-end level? 0.238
